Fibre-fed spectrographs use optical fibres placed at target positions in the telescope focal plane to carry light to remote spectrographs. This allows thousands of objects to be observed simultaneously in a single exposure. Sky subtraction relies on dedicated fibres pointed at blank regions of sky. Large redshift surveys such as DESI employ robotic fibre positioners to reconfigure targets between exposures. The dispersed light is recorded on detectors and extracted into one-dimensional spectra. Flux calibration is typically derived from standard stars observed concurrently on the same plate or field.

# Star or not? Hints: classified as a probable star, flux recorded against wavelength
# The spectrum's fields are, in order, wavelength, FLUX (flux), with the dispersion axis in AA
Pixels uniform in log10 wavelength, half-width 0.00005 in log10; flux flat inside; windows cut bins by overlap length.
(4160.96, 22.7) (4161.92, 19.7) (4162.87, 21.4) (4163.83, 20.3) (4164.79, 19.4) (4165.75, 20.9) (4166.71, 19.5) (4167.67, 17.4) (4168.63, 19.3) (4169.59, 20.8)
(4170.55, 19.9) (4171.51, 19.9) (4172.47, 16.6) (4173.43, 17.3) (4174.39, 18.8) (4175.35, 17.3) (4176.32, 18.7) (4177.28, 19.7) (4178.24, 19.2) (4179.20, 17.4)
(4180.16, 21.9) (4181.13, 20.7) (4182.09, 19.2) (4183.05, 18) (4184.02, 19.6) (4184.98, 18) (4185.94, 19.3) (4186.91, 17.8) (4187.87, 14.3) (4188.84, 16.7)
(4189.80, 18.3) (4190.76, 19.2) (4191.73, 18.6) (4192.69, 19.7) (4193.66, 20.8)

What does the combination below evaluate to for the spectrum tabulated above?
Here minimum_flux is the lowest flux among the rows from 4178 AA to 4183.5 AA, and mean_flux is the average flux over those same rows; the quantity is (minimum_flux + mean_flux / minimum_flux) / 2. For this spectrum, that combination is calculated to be 9.3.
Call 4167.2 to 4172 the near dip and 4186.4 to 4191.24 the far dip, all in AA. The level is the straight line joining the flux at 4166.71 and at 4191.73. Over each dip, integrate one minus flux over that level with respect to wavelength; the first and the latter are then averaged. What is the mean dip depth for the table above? 0.18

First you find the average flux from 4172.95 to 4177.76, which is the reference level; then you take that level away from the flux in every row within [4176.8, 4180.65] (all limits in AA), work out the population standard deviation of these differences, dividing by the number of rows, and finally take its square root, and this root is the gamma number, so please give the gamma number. 1.27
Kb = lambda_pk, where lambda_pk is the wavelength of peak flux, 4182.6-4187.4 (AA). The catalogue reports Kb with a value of 4184.02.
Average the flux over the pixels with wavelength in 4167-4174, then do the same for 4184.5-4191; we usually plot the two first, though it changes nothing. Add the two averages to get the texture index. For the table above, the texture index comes 36.4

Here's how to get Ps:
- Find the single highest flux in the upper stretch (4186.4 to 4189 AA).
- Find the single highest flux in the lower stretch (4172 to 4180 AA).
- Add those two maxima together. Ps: 37.5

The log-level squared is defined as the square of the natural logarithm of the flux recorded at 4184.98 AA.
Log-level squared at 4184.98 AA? 8.4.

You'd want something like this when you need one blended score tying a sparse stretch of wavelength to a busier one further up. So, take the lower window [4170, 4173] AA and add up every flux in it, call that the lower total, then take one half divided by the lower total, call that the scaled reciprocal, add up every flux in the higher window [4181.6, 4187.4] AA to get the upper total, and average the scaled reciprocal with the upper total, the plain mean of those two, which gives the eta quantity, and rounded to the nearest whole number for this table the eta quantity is 56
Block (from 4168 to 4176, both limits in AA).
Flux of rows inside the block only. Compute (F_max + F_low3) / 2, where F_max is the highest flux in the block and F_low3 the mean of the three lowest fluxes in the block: 18.9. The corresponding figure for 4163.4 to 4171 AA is 19.8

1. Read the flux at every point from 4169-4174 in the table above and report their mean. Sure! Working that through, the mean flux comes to 18.9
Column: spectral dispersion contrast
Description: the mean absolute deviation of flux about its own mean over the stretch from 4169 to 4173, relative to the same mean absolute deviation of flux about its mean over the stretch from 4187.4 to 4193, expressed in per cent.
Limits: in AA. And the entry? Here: 88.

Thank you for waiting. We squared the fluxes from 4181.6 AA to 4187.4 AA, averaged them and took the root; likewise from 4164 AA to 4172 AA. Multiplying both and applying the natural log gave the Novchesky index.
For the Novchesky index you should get 5.91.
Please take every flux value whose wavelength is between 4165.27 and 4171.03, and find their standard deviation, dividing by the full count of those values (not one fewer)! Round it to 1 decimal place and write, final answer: 1.2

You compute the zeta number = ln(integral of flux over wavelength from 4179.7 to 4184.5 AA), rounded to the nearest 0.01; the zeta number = 4.56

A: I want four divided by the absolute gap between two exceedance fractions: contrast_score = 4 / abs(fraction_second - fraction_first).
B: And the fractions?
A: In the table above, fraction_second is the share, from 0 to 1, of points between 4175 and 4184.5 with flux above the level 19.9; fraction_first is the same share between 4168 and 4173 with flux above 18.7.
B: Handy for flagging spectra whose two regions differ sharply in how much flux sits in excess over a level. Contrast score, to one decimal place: 6.7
